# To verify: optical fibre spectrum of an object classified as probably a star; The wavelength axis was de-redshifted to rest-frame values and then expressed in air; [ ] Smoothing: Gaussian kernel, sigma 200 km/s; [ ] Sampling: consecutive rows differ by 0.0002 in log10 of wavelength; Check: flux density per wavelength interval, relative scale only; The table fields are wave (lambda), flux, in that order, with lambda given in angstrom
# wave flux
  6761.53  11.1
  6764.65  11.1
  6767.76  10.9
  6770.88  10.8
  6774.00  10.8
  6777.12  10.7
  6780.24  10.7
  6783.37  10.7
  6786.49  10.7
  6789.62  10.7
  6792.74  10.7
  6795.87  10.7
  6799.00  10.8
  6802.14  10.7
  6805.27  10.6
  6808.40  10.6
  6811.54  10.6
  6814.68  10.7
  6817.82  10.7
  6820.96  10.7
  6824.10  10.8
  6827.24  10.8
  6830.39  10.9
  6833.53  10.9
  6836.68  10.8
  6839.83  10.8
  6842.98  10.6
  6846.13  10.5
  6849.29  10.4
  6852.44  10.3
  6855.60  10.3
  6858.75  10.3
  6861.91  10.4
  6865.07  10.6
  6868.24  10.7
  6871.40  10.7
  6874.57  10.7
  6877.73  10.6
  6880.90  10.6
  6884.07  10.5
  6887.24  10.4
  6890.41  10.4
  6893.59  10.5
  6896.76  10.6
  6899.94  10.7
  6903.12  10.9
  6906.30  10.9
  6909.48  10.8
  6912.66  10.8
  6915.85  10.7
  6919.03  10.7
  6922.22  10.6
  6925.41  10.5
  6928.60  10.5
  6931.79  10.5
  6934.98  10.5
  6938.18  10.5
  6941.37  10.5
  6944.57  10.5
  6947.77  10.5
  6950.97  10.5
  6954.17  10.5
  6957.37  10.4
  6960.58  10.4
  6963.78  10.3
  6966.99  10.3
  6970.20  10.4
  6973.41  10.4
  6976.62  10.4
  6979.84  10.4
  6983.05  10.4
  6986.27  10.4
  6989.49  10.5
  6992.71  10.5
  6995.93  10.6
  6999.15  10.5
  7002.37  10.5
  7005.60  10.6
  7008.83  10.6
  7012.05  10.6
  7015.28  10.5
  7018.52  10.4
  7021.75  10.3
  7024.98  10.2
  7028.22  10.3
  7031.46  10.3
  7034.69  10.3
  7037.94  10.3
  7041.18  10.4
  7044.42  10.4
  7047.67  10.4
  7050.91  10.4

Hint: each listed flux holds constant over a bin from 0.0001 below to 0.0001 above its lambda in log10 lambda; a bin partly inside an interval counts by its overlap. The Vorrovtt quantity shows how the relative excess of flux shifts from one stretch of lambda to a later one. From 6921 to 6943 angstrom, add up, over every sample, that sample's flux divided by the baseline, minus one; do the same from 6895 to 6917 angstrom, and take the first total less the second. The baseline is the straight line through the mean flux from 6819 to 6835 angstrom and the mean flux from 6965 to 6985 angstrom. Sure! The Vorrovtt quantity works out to -0.120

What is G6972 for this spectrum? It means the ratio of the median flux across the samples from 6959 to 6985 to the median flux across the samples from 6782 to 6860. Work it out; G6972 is 0.972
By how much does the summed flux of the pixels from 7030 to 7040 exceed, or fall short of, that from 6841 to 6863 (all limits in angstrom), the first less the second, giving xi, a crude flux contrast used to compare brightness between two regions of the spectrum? -42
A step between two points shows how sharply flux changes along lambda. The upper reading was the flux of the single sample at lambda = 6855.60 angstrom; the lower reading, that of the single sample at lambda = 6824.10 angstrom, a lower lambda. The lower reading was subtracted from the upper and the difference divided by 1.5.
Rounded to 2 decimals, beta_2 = -0.33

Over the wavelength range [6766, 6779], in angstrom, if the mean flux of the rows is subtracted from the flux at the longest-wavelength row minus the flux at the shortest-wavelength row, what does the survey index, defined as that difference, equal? -11.0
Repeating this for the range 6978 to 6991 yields -10.3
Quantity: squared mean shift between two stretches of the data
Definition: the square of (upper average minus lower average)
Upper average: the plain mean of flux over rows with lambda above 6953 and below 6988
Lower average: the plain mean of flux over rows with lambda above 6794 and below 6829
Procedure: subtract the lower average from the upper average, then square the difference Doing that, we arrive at 0.096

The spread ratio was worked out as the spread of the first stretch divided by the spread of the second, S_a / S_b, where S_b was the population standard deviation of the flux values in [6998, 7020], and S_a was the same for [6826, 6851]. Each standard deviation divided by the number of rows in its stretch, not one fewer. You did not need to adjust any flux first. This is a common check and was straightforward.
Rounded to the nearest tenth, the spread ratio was 2.5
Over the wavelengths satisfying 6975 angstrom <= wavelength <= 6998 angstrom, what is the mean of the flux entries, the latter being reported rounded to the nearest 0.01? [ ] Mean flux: 10.46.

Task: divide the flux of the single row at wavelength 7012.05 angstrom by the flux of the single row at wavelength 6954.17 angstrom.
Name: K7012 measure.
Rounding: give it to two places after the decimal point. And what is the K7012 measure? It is 1.01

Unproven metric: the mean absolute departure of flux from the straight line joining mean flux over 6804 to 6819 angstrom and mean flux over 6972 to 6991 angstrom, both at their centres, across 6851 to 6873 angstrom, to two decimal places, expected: 0.19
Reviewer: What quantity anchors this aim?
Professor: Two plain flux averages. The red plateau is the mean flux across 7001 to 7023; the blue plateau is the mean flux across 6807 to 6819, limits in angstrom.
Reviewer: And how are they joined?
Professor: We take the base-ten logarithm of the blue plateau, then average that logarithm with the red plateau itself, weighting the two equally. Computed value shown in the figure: 5.764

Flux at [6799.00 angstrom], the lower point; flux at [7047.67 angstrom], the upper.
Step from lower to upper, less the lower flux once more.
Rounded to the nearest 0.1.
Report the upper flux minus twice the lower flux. -11.2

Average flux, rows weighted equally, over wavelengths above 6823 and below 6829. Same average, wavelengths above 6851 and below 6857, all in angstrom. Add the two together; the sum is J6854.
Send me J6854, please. 21.1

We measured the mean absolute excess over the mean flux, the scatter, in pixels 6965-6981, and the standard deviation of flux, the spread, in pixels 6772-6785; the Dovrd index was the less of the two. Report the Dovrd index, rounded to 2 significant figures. 0.032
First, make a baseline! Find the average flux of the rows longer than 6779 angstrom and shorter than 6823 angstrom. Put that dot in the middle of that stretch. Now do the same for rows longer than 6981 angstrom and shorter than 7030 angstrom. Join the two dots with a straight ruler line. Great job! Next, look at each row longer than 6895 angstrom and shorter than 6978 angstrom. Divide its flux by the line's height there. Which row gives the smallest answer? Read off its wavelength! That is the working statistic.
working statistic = 6963.78 angstrom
